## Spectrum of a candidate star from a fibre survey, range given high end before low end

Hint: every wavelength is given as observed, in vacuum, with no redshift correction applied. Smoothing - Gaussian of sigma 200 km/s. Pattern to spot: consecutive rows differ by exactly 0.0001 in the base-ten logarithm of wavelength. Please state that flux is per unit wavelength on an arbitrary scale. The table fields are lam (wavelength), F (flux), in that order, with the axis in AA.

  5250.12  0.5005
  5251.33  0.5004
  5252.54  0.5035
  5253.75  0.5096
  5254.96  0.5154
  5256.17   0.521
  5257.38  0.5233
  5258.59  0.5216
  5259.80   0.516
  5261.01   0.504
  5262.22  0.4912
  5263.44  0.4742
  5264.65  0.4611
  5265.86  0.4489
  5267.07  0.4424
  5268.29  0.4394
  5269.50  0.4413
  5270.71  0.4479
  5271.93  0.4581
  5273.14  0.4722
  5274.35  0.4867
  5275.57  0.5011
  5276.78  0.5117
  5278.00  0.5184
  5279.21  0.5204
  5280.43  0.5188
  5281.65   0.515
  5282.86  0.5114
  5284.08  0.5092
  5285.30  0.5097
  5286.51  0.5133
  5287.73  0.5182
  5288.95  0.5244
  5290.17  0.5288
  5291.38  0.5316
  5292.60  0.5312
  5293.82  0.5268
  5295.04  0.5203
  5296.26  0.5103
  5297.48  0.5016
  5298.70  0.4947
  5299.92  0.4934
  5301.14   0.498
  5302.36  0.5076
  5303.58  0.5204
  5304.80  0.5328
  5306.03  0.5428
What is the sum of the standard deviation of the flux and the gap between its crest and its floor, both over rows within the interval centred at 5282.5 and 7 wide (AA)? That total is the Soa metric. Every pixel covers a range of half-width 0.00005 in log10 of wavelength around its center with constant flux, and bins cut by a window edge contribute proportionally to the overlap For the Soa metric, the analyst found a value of 0.016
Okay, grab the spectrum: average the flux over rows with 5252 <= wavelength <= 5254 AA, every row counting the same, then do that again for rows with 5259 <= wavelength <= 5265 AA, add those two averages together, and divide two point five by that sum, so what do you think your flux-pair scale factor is 2.51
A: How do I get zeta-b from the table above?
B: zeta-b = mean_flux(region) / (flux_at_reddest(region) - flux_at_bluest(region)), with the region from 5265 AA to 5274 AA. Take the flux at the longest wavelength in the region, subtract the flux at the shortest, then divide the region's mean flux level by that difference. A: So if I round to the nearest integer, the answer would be 19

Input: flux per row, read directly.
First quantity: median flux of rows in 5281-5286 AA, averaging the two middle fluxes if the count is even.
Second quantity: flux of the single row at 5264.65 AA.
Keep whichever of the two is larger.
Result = 0.511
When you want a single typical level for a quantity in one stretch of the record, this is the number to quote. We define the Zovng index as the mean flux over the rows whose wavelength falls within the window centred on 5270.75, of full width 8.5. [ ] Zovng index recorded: 0.455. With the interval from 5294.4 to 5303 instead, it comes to 0.504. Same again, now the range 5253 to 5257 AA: 0.515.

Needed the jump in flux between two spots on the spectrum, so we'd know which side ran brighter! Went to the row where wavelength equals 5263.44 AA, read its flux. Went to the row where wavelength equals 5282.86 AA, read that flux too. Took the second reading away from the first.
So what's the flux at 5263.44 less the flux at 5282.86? -0.037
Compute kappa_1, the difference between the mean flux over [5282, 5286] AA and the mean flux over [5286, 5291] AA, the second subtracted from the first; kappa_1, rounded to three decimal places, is -0.011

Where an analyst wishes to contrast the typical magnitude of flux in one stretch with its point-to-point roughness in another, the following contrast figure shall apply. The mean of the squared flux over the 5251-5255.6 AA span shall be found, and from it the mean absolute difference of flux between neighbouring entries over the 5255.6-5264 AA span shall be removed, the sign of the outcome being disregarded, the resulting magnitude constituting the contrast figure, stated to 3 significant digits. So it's 0.249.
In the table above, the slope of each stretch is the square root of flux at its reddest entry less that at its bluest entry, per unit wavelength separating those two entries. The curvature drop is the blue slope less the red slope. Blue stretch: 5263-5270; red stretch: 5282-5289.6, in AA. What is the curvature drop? -0.0055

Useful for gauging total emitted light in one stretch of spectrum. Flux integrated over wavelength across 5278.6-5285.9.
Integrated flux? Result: 3.75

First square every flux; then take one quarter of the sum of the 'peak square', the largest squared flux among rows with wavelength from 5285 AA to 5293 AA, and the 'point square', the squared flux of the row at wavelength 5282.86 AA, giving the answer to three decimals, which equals 0.136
